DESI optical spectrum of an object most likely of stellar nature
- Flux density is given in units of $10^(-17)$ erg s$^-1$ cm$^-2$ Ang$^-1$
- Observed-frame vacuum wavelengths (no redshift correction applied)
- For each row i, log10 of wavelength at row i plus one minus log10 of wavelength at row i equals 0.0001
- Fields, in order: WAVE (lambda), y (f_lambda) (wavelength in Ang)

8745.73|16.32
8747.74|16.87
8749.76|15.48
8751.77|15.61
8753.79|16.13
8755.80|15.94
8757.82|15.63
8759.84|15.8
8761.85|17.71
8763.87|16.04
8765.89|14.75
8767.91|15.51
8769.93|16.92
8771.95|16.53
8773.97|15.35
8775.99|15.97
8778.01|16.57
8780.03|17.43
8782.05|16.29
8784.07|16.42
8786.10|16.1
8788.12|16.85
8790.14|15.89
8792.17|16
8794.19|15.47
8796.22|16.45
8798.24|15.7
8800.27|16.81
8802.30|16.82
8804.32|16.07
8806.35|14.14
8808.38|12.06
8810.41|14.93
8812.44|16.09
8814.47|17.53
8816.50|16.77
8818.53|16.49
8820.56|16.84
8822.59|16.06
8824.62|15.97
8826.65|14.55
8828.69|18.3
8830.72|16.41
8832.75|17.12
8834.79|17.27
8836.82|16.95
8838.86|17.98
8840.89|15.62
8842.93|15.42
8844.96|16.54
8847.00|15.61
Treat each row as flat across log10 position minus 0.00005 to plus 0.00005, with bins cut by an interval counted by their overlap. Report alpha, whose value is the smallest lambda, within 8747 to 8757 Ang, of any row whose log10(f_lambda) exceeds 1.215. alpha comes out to 8747.74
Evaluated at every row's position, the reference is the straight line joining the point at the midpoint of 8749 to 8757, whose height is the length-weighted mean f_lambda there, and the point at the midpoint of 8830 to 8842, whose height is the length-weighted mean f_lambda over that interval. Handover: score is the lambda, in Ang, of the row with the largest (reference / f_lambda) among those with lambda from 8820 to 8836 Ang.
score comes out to 8826.65 Ang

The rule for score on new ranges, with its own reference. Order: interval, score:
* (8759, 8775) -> 8765.89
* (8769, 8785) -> 8773.97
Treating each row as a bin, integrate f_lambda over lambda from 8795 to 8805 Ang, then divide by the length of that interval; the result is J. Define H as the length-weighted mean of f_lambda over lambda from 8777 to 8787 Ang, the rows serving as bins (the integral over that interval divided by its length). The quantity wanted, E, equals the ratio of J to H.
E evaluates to 0.99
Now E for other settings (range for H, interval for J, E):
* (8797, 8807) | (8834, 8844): 1.04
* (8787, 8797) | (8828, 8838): 1.07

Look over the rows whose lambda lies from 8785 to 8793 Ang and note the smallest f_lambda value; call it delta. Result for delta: 15.89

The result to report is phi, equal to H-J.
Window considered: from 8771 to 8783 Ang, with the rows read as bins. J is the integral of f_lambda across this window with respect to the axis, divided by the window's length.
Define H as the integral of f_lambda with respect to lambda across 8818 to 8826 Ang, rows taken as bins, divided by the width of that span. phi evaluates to -0.1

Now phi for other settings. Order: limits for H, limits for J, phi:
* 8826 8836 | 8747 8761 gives 0.9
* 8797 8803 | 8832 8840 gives -0.9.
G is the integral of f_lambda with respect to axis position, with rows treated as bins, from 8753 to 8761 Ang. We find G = 127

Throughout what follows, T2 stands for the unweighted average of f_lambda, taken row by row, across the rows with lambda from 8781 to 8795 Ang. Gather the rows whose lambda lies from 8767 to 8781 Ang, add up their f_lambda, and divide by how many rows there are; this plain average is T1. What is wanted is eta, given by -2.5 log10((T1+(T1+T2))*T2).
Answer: -7.241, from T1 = 16.3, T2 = 16.1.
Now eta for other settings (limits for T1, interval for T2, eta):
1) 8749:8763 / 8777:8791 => -7.261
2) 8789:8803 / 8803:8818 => -7.163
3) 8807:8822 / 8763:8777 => -7.193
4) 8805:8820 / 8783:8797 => -7.203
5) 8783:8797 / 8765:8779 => -7.216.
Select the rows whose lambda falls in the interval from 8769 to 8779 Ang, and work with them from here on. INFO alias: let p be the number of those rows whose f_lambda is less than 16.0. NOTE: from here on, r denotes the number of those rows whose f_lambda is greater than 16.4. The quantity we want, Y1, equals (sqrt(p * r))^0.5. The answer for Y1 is 1.57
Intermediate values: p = 2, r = 3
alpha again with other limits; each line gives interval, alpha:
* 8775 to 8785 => 8778.01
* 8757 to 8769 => 8761.85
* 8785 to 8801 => 8788.12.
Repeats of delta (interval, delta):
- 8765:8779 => 14.75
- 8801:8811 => 12.06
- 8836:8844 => 15.42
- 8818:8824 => 16.06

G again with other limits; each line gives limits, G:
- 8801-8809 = 120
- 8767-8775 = 129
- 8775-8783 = 133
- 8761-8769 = 128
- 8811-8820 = 150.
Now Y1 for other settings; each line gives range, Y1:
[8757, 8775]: 1.97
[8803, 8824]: 1.86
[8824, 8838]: 1.78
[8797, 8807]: 1.41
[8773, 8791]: 1.86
